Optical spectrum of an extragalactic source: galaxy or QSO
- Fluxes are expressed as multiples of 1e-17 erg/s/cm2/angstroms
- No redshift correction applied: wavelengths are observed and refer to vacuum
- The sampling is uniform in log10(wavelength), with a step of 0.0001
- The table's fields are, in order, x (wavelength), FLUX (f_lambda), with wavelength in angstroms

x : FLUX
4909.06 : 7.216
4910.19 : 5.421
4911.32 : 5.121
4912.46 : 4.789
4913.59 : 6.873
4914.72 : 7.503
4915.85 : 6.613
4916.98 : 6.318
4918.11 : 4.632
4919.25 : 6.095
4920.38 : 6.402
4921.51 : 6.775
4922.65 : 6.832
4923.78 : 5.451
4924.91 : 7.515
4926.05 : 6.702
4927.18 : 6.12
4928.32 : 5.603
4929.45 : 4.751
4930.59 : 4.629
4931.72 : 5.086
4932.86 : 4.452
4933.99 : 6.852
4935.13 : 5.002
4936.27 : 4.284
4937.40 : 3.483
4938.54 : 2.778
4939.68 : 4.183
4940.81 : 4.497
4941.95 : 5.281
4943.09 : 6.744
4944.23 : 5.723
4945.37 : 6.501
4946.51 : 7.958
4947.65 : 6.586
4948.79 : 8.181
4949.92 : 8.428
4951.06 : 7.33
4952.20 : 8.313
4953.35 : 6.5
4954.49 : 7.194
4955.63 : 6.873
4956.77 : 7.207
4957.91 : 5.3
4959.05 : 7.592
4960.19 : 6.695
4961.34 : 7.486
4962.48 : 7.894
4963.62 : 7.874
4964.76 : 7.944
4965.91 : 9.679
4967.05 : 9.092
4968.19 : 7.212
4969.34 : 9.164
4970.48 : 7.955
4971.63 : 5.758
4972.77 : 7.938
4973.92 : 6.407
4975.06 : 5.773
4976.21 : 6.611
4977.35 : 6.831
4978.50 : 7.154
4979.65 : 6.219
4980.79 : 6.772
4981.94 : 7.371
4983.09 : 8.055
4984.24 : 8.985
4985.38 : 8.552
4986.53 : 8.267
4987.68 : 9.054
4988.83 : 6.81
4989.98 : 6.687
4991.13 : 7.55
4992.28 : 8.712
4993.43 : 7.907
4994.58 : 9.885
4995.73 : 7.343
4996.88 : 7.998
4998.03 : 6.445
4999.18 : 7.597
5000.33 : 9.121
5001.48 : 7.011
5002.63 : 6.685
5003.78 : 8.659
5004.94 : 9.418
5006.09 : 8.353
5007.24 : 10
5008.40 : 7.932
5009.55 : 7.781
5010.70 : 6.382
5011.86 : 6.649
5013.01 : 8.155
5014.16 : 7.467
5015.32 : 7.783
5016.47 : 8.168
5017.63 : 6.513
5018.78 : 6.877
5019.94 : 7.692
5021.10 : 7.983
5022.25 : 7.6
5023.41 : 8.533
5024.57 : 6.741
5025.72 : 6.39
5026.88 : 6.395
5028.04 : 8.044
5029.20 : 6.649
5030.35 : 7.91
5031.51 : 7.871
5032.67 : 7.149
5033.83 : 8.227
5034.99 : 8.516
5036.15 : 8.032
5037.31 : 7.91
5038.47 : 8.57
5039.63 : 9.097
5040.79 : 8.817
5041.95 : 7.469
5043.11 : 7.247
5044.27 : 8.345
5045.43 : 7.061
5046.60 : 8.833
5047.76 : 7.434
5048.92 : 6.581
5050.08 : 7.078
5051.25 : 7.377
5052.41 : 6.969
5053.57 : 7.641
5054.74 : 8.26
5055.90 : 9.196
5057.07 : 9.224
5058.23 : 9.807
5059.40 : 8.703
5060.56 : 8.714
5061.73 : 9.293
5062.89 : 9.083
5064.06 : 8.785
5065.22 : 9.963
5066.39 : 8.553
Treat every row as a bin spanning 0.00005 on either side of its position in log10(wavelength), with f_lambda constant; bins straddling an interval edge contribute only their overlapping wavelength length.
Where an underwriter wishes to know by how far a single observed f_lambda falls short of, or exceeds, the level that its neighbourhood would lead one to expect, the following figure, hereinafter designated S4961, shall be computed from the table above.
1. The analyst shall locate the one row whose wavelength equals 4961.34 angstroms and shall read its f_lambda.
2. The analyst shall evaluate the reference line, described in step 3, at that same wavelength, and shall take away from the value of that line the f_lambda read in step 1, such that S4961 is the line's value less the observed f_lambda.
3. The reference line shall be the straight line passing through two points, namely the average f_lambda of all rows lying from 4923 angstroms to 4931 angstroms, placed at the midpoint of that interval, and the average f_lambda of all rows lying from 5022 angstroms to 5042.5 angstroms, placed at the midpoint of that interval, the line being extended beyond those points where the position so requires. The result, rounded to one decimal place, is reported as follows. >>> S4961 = -1.0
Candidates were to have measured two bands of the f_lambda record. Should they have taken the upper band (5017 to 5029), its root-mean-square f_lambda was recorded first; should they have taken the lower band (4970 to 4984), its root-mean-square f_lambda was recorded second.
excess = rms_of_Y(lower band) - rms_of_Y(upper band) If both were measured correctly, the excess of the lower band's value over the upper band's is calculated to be -0.37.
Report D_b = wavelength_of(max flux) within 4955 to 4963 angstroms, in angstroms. 4962.48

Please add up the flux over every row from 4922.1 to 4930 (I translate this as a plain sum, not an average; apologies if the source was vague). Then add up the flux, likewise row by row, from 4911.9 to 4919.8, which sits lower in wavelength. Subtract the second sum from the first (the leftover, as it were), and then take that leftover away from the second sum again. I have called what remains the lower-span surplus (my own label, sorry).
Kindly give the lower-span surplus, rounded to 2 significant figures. 43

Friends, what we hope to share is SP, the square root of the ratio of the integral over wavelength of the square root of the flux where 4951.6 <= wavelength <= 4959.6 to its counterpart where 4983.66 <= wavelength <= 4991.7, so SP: 0.96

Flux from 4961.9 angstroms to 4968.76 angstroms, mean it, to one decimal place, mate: 8.3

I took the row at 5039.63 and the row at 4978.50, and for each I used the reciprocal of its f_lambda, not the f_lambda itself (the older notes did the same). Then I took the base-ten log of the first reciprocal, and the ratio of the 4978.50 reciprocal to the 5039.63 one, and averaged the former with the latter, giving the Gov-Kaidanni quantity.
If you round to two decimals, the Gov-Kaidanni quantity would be 0.16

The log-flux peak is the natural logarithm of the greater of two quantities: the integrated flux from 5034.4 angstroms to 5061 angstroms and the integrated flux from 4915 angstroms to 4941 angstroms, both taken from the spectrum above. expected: 5.38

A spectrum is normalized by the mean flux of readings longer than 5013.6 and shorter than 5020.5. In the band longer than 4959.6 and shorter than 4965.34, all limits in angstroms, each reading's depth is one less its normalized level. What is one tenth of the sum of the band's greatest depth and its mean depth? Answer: 0.01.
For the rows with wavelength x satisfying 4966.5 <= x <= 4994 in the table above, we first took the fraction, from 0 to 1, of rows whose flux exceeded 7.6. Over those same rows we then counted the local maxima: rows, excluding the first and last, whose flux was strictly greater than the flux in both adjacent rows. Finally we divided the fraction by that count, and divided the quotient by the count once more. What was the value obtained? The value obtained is 0.013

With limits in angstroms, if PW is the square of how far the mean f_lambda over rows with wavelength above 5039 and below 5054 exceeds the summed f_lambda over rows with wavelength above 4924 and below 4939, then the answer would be 3548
